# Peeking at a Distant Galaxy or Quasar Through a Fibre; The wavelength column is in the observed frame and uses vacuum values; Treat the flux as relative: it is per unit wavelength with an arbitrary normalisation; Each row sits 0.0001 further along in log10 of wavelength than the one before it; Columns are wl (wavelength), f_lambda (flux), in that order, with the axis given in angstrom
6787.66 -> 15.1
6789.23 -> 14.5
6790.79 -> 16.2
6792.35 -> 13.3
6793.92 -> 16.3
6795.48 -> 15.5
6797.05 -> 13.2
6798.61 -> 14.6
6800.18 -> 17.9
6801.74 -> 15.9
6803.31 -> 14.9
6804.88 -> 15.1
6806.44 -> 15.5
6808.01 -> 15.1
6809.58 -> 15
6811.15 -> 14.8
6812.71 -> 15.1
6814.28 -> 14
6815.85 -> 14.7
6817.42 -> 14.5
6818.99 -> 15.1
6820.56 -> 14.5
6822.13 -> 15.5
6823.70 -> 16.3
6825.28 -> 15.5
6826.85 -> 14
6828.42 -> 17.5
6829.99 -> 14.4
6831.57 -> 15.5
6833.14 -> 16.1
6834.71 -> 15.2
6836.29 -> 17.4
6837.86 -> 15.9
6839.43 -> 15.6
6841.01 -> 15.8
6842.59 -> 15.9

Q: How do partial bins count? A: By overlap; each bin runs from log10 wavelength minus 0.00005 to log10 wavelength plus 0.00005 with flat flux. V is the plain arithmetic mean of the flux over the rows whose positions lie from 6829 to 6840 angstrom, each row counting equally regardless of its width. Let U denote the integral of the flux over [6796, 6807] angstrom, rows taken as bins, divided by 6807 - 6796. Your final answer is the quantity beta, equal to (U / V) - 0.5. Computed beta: 0.47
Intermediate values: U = 15.3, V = 15.73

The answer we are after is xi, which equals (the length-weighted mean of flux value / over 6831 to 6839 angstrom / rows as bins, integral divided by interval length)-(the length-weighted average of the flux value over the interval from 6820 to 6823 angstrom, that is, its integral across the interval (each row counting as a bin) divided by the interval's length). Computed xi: 1.0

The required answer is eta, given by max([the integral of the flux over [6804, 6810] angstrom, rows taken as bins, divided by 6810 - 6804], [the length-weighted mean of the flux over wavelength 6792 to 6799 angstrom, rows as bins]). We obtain 15.2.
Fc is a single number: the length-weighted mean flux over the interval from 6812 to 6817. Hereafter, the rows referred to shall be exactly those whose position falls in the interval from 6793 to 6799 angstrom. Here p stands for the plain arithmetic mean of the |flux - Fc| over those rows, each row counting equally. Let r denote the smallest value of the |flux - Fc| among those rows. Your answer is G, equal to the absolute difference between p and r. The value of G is 1.0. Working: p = 1.0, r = 0.02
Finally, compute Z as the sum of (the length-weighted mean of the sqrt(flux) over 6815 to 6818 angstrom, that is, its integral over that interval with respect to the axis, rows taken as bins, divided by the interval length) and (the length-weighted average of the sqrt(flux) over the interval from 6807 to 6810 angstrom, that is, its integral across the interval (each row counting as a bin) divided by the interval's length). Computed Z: 7.70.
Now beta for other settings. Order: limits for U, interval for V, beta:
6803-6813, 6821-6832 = 0.47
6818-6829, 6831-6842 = 0.47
